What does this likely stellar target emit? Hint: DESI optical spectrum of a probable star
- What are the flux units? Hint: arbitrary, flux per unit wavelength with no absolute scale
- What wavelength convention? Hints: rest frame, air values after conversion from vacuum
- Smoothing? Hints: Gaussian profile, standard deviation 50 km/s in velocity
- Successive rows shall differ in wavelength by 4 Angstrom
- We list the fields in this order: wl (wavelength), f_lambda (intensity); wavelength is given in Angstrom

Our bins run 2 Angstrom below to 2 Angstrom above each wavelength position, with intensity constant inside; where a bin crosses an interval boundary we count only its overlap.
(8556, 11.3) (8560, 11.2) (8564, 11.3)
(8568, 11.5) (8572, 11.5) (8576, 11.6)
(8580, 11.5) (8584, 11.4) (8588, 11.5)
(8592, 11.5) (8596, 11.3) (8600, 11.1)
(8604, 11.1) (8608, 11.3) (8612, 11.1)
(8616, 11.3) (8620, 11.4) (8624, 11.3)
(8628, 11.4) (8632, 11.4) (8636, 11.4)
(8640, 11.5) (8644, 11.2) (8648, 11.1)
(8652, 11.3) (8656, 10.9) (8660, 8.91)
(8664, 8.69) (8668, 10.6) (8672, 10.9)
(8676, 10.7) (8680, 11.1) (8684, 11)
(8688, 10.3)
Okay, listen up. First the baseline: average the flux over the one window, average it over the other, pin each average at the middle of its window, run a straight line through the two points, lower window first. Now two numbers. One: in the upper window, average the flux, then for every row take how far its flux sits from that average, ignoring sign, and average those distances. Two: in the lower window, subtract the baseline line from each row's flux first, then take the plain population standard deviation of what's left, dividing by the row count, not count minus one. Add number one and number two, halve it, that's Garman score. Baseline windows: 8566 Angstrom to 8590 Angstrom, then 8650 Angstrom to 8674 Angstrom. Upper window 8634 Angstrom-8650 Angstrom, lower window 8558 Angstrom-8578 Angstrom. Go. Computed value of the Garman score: 0.19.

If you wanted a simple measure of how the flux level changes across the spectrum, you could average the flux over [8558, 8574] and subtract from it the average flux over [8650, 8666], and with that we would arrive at 1.4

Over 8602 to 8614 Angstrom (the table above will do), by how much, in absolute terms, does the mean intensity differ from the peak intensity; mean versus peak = 0.13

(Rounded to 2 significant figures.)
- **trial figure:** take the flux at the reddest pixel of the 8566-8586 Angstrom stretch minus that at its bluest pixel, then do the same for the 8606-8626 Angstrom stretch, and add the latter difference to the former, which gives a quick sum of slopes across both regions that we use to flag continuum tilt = -0.10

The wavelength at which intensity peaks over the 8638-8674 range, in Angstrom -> 8640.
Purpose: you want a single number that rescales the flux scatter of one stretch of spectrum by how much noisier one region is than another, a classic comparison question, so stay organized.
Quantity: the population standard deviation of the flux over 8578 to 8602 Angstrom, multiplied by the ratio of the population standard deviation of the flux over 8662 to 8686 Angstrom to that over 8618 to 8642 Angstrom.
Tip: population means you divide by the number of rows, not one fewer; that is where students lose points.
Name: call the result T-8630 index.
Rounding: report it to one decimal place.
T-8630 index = 2.1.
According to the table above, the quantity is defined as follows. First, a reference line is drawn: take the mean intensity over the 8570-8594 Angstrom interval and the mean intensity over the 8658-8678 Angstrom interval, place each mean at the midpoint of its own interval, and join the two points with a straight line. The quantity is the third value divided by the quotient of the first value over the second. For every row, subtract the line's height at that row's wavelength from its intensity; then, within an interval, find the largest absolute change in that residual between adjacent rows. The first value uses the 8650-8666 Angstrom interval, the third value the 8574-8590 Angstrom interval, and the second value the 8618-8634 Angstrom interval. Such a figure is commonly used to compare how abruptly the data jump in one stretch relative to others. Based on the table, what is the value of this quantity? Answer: 0.02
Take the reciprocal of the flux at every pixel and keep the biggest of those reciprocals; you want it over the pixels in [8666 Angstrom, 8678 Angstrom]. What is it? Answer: 0.0943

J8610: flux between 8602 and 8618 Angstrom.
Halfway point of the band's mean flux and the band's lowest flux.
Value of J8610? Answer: 11.15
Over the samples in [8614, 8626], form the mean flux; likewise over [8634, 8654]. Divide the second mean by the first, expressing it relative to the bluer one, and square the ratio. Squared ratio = 0.99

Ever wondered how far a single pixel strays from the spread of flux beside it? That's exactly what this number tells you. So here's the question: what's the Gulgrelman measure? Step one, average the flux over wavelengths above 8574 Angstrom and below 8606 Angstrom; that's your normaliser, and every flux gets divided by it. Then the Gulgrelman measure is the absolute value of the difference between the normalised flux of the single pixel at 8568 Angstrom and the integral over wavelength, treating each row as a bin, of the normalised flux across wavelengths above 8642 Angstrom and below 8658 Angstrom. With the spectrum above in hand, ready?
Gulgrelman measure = 14.6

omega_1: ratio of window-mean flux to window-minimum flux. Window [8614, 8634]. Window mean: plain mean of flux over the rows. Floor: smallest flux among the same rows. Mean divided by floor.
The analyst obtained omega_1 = 1.01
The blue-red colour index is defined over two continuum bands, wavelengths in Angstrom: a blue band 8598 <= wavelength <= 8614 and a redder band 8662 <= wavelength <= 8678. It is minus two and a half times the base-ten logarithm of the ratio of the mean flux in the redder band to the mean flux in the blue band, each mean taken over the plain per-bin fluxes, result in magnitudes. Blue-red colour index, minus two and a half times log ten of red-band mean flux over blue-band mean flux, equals 0.09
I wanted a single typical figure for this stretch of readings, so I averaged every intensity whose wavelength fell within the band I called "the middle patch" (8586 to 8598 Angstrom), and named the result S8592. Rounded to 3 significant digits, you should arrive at 11.4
